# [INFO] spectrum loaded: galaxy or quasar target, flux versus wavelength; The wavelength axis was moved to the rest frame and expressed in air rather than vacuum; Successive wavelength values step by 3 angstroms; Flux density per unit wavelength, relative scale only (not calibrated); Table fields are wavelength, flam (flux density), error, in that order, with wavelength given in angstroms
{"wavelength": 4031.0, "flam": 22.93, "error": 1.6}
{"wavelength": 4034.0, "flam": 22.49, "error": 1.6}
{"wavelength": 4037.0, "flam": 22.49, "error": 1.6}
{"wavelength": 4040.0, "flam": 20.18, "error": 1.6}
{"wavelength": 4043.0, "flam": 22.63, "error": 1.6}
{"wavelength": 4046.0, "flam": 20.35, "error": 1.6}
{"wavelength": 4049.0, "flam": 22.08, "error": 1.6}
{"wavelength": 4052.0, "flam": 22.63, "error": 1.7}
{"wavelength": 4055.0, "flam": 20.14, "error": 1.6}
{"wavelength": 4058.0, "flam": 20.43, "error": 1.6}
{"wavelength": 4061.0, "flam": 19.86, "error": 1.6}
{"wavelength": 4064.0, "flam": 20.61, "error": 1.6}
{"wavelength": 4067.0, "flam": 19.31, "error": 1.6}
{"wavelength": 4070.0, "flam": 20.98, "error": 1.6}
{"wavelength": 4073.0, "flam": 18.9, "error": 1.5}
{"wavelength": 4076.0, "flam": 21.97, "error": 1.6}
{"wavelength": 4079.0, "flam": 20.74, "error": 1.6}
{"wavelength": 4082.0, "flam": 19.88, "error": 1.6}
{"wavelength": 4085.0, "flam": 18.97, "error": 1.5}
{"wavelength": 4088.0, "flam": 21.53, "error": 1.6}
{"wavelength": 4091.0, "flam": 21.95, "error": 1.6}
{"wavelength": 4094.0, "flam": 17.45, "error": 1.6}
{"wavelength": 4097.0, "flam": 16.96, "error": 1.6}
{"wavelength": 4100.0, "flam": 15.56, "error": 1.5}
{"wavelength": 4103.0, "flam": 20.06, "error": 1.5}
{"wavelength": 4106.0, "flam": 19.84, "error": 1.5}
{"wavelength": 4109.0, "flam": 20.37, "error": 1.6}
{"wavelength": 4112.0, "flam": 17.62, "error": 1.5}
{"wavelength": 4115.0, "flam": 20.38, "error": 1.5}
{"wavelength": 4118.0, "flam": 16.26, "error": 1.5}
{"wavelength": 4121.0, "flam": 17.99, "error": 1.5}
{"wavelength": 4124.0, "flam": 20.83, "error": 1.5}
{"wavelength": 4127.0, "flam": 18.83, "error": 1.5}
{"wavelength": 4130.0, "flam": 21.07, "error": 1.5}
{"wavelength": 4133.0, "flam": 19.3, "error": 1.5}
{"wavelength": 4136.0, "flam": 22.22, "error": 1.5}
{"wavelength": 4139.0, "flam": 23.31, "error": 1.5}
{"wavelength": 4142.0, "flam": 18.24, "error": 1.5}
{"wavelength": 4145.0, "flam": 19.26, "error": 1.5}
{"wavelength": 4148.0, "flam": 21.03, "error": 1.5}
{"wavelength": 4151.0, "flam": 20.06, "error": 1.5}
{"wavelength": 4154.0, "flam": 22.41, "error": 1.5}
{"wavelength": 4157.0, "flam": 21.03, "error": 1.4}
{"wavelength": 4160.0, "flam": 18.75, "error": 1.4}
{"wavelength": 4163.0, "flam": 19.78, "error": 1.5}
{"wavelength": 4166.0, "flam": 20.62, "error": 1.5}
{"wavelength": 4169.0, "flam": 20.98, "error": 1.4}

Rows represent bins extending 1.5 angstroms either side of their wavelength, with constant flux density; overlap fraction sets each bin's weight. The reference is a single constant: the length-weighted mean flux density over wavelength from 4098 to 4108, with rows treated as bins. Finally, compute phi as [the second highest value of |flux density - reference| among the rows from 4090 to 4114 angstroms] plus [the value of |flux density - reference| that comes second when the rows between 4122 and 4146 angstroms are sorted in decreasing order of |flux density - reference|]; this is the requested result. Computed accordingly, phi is 6.7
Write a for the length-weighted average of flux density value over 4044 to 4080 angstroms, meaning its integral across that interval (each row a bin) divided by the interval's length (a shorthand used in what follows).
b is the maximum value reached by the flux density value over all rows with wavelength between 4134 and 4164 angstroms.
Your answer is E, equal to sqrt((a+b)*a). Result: 30.2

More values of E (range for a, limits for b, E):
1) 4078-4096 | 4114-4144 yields 29.4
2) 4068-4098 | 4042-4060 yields 29.2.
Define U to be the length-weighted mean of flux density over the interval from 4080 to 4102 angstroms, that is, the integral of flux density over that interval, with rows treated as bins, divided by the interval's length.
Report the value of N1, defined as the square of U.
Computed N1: 360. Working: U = 19.0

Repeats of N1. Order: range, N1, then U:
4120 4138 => 408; 20.2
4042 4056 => 466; 21.6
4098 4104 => 308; 17.6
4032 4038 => 507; 22.5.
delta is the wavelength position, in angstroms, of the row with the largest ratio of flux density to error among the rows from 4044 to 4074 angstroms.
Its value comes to 4049.0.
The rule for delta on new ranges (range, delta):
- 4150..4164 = 4157.0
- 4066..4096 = 4076.0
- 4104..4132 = 4130.0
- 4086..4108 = 4091.0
